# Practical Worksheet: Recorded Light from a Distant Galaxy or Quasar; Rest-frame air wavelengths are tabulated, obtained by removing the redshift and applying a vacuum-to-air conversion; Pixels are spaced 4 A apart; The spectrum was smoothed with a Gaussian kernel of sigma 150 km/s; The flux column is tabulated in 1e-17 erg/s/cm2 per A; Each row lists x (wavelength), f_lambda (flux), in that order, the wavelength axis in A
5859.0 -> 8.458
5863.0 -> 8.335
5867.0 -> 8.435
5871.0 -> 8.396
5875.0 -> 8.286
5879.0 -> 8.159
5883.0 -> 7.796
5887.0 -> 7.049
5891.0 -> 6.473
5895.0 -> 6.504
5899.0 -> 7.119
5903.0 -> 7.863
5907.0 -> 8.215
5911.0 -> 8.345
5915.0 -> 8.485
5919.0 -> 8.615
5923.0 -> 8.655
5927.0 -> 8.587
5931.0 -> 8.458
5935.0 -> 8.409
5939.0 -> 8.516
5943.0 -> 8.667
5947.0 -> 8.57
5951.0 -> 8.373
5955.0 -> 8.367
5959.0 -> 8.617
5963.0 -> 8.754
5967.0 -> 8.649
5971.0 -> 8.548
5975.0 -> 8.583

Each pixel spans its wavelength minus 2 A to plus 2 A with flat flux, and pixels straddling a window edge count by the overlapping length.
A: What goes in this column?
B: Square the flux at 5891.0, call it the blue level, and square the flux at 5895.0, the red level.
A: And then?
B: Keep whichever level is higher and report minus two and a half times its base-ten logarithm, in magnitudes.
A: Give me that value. -4.066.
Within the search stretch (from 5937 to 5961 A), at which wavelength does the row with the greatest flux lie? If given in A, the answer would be 5943.0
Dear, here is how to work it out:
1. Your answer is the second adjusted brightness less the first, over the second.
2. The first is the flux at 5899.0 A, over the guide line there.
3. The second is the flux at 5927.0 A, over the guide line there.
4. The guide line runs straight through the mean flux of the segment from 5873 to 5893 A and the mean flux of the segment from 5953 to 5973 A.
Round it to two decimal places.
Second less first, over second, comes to 0.13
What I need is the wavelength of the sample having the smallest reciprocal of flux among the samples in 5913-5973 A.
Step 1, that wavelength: 5963.0 A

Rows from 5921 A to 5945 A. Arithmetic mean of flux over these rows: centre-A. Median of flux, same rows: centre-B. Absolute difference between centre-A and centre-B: 0.00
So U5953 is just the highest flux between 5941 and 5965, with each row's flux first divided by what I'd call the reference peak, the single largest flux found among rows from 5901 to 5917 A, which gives 1.03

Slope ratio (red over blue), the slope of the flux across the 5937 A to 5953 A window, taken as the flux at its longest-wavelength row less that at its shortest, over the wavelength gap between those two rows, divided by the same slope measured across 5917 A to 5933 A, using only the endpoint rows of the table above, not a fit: 0.9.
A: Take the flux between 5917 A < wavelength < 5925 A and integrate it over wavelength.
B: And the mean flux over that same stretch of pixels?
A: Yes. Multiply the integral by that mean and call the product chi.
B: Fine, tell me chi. 597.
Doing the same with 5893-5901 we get 371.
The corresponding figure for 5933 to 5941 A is 573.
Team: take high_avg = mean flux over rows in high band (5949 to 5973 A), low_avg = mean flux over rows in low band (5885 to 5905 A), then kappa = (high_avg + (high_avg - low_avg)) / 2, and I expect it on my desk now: 5.1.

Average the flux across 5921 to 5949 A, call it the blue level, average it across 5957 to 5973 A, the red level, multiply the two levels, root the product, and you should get 8.60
